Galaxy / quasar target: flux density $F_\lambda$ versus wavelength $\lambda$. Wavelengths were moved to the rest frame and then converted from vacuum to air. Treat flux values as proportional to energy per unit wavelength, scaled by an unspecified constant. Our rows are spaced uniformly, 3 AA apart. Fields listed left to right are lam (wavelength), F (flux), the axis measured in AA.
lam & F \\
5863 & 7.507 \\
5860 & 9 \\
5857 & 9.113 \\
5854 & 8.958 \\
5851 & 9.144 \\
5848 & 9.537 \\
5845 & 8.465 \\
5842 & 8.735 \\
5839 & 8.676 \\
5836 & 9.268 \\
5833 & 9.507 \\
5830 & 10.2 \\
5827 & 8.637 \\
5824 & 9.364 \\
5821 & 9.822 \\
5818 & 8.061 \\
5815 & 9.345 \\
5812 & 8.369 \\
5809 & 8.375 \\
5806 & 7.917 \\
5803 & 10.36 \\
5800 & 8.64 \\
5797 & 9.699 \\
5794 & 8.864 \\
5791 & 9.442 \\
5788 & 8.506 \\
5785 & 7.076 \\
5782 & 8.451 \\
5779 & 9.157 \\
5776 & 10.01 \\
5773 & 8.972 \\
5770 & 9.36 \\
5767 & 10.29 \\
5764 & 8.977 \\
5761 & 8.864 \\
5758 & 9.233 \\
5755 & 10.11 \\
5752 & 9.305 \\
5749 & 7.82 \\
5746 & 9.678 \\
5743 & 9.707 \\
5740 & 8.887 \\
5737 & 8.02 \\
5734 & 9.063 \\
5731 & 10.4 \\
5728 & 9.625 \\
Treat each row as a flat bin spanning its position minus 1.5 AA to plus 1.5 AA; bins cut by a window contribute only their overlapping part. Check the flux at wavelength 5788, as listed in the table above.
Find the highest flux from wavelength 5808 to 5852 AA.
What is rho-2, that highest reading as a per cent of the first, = 120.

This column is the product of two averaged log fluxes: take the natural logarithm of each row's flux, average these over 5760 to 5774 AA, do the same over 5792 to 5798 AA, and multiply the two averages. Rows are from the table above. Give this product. 4.96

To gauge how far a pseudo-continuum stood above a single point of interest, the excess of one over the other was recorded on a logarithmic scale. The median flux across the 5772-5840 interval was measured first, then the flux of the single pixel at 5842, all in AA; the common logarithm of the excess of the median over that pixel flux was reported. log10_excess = -0.63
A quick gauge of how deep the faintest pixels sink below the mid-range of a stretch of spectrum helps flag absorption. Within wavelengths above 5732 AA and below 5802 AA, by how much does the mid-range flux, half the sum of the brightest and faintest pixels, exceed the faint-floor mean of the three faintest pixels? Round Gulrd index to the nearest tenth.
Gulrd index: 1.0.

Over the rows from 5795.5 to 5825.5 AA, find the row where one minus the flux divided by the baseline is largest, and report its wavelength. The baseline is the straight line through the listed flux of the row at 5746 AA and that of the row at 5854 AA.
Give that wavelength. 5806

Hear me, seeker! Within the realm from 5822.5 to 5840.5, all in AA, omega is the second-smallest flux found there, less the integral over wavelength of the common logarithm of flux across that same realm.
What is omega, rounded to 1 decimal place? -8.7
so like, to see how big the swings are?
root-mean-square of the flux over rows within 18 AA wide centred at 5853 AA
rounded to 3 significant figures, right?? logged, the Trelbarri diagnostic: 9.04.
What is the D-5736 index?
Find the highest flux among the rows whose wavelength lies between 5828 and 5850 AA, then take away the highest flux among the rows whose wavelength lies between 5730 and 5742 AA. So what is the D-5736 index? -0.20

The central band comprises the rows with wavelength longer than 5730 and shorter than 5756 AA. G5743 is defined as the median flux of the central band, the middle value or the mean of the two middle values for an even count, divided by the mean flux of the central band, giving 1.01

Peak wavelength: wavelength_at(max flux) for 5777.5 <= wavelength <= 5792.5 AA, 5791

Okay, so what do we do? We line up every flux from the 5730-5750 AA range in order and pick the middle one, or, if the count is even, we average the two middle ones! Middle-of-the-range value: 9.06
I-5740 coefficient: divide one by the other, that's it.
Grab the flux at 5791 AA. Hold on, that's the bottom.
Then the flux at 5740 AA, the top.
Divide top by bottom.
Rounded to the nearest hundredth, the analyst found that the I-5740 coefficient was 0.94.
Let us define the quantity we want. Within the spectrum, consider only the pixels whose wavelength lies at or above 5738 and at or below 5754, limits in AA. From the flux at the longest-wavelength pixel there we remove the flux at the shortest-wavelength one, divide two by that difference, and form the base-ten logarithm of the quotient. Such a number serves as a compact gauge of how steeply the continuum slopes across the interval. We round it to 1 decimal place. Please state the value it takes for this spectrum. 0.7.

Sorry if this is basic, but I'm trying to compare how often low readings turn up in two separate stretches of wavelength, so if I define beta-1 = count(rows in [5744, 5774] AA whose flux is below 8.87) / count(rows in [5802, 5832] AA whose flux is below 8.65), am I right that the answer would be 0.40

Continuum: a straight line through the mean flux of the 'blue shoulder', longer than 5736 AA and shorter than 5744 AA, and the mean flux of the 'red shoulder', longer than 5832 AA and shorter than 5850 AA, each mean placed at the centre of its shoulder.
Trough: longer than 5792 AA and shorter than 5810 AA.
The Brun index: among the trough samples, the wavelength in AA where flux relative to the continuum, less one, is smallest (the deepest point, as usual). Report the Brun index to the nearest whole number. 5806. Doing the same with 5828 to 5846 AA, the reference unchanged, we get 5845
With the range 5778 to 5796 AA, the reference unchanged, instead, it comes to 5785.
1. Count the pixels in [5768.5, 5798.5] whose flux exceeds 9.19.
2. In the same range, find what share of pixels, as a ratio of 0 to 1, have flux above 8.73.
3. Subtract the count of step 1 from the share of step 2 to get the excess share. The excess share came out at -3.3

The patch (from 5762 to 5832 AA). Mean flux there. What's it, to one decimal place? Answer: 9.0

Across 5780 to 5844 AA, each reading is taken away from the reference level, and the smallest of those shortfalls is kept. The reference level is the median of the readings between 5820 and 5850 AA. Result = -1.04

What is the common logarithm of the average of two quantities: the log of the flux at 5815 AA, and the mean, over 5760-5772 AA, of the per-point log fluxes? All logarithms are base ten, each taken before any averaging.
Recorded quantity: -0.013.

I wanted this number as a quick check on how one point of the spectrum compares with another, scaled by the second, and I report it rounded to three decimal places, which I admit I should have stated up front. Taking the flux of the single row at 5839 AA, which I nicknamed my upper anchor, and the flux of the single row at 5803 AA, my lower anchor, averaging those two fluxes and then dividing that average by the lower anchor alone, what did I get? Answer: 0.919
